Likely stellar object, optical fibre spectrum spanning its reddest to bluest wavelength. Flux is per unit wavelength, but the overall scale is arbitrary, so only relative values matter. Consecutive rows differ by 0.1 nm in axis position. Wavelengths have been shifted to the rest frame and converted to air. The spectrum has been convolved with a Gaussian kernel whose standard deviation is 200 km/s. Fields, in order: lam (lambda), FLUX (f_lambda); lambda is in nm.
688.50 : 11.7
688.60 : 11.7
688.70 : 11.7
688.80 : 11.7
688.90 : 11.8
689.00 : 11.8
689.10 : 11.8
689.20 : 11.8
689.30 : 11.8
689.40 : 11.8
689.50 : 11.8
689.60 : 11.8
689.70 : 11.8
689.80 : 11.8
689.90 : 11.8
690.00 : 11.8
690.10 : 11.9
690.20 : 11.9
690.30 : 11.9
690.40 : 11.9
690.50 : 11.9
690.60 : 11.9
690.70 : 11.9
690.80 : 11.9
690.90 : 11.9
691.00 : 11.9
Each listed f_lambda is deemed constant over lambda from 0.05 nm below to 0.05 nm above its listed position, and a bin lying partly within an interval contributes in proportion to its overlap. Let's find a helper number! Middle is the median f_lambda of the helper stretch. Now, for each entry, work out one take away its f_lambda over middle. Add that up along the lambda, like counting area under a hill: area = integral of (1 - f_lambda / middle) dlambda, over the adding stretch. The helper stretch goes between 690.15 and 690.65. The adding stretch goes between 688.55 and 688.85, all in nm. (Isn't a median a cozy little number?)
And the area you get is 0.0050 nm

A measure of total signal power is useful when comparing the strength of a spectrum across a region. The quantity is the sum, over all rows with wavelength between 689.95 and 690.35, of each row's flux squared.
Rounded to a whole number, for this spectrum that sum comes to 564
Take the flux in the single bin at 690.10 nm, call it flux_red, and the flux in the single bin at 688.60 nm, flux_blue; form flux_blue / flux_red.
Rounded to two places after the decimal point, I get 0.98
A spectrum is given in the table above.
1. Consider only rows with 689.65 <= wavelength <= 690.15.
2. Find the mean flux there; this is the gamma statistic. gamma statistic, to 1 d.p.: 11.8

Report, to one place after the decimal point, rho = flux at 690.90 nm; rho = 11.9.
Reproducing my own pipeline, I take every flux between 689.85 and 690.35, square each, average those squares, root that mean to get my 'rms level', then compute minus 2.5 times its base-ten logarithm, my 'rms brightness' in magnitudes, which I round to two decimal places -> -2.69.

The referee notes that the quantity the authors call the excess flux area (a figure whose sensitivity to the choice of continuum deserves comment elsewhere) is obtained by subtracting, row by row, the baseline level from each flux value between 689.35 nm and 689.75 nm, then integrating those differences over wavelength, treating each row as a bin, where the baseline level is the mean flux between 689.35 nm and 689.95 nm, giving 0.000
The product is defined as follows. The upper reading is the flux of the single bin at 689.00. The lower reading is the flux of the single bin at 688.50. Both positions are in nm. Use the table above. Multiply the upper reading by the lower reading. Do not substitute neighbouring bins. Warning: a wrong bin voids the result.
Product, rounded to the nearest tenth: 138.1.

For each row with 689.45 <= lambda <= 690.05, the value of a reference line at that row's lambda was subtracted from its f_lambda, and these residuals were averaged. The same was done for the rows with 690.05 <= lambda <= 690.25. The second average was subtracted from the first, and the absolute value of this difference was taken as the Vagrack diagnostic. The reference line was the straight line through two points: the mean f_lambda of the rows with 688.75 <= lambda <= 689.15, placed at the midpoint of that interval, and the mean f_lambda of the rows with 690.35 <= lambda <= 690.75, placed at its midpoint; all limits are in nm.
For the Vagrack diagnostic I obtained 0.069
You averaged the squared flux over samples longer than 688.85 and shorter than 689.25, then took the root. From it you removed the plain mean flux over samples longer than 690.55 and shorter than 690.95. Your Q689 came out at -0.100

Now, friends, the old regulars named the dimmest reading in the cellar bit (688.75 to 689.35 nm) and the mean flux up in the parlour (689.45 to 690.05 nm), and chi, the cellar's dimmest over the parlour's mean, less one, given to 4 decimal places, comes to -0.0085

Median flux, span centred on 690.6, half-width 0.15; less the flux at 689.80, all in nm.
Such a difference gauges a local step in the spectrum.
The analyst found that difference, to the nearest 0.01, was 0.10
